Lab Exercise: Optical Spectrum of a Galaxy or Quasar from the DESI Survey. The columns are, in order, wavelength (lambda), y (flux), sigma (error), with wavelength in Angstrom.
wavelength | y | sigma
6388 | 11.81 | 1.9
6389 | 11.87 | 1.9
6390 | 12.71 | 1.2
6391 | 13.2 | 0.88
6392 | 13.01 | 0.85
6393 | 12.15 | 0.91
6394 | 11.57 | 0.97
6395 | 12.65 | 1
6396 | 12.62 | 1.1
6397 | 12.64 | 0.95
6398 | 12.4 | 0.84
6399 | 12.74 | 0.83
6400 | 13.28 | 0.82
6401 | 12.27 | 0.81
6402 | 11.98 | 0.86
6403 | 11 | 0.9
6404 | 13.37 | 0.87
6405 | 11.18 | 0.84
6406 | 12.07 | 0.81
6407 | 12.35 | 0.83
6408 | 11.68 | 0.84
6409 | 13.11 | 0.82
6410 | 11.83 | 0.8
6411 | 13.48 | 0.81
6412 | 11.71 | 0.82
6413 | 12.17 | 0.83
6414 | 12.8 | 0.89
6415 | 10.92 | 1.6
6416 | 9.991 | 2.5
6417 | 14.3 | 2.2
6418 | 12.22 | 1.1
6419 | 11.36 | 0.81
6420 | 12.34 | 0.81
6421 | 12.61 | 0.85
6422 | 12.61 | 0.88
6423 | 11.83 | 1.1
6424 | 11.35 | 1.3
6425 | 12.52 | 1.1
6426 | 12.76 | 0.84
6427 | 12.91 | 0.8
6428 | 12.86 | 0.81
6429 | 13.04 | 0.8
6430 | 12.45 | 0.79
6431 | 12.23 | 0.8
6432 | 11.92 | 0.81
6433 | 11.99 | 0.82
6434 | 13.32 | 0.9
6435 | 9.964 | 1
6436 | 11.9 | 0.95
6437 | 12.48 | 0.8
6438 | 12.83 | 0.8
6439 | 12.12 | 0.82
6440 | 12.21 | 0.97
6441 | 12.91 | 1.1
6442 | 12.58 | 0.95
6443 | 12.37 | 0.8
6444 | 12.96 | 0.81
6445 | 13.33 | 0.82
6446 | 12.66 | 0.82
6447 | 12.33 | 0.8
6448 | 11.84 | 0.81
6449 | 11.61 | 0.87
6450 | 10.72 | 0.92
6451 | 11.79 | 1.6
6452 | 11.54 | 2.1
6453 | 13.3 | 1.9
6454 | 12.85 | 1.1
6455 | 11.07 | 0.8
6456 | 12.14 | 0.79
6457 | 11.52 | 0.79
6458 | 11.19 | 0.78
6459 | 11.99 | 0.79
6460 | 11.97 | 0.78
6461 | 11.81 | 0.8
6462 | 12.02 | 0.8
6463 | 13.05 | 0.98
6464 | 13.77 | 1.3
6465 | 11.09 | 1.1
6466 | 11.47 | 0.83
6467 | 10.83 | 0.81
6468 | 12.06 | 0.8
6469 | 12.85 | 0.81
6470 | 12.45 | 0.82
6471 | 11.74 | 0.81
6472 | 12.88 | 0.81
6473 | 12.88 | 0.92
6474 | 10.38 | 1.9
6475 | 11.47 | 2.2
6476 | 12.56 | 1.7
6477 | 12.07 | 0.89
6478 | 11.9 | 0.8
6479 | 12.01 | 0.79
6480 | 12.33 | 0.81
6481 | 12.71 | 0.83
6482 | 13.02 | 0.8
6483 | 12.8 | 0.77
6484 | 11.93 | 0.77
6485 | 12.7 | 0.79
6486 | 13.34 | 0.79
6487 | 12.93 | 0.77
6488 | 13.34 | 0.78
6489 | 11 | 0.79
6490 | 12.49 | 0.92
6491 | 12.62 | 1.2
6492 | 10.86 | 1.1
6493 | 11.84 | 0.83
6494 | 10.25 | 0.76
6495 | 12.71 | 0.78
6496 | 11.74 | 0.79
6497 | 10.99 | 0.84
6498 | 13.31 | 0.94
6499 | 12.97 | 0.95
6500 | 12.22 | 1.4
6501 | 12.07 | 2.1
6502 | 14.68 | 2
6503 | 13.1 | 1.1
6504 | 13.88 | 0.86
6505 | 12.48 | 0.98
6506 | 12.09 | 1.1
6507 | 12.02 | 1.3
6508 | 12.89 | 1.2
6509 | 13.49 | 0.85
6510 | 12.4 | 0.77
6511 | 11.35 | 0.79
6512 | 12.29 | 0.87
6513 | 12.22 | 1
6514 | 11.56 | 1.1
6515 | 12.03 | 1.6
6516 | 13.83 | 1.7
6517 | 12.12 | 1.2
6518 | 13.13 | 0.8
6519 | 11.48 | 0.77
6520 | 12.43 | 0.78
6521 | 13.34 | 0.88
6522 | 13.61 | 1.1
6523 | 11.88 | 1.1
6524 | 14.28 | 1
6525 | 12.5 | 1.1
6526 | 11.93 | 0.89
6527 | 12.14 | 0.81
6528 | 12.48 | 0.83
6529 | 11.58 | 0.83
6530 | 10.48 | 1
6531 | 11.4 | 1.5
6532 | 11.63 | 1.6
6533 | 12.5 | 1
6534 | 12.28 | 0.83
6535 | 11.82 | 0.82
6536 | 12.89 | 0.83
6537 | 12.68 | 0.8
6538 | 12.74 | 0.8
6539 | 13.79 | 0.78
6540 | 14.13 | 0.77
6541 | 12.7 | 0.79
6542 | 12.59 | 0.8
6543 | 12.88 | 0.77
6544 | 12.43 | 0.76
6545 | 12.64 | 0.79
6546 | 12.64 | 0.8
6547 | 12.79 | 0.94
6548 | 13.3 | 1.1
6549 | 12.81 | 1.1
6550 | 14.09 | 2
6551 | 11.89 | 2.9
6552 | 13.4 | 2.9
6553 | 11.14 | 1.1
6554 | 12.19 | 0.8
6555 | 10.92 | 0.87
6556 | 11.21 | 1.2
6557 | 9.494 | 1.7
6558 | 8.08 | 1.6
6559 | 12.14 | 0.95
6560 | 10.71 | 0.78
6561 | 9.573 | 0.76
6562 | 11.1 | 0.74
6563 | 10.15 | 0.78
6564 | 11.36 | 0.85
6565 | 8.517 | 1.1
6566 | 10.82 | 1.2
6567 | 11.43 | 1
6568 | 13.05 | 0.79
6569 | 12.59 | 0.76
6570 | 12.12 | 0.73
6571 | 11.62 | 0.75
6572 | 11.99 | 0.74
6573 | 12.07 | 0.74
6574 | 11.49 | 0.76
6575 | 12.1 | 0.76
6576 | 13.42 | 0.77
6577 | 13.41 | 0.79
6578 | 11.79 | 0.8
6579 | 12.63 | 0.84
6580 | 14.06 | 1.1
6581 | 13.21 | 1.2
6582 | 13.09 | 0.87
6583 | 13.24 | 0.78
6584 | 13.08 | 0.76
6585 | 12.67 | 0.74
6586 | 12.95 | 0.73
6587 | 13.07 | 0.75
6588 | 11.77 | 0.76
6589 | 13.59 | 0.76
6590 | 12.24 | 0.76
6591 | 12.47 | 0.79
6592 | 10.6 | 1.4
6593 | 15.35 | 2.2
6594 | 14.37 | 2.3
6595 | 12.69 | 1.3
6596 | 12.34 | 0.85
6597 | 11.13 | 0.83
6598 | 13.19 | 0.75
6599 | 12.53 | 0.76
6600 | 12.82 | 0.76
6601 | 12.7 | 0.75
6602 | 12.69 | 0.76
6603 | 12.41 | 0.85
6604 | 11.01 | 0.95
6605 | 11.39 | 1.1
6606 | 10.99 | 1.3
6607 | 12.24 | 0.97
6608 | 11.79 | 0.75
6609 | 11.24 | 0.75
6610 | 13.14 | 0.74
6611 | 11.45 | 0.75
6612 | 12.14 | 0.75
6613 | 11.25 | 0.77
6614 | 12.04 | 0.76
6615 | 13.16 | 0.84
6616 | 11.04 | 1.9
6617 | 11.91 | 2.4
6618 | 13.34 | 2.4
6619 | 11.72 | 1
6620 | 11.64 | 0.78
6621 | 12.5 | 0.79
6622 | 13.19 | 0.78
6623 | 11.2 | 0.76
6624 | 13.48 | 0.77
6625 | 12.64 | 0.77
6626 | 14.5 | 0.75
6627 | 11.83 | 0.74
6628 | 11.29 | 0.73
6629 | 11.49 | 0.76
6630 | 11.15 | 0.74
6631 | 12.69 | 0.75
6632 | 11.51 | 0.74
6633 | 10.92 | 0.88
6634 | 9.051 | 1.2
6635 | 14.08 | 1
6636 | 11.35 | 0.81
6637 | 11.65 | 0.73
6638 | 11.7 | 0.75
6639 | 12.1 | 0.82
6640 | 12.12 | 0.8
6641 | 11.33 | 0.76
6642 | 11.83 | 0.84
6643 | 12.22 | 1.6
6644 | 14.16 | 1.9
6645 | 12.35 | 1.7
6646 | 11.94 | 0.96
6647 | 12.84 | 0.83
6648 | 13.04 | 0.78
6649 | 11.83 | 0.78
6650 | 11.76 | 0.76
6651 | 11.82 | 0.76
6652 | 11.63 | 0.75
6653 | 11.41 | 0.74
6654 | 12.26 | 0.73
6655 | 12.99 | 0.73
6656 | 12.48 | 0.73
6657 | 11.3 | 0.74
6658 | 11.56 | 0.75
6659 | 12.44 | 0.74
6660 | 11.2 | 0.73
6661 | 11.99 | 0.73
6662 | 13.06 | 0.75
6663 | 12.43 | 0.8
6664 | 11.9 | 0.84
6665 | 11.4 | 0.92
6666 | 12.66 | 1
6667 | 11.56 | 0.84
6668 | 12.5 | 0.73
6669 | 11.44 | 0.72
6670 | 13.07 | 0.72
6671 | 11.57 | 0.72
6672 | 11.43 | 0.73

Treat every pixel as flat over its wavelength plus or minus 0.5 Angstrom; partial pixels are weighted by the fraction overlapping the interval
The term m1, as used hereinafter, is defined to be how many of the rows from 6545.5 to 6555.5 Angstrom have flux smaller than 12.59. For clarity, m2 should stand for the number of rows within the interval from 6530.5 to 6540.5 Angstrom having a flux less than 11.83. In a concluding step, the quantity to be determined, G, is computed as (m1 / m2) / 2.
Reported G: 0.7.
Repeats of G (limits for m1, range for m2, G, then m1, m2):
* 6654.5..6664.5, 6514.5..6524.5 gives 4.0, 8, 1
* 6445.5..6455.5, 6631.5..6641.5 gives 0.5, 7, 7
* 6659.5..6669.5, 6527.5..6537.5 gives 0.8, 8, 5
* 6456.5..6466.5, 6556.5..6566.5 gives 0.4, 8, 9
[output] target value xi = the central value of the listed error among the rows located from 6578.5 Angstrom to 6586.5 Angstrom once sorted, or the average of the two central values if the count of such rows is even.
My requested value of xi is 0.81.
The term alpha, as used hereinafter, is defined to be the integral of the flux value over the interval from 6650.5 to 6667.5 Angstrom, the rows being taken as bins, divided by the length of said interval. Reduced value 12.0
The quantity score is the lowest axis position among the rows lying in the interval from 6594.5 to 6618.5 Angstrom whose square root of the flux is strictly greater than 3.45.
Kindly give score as 6595 Angstrom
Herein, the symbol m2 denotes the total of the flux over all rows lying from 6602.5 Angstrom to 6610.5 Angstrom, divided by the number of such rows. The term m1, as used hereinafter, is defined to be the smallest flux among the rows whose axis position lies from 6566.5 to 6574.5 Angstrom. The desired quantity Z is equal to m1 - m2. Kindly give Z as -0.35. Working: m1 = 11.43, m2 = 11.8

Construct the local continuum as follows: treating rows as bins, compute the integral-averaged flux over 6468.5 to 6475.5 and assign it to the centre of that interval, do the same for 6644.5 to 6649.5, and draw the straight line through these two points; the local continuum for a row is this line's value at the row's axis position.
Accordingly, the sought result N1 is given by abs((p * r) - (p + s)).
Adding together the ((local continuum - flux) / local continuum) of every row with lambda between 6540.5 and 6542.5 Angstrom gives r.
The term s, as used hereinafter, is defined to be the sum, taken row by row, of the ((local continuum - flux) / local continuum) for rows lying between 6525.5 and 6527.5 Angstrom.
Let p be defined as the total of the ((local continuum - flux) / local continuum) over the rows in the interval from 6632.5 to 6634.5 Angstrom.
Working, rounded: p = 0.4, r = -0.07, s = 0.03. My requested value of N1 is 0.44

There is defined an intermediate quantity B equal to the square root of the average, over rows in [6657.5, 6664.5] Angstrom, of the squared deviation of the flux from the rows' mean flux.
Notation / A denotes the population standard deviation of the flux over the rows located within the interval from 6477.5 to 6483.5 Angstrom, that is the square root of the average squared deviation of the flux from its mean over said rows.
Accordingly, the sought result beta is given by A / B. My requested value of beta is 0.72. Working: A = 0.4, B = 0.57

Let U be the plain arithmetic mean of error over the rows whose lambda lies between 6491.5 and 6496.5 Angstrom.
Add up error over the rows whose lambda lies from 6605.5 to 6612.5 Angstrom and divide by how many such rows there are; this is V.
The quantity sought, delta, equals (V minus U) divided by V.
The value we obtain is 0.01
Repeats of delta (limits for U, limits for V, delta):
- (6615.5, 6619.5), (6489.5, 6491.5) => -0.82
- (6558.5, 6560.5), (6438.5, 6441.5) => 0.10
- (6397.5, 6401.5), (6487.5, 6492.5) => 0.14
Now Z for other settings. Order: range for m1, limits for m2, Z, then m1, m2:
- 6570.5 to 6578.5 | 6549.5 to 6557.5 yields -0.30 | 11.49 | 11.8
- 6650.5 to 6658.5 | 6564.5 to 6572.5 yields -0.22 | 11.3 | 11.5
